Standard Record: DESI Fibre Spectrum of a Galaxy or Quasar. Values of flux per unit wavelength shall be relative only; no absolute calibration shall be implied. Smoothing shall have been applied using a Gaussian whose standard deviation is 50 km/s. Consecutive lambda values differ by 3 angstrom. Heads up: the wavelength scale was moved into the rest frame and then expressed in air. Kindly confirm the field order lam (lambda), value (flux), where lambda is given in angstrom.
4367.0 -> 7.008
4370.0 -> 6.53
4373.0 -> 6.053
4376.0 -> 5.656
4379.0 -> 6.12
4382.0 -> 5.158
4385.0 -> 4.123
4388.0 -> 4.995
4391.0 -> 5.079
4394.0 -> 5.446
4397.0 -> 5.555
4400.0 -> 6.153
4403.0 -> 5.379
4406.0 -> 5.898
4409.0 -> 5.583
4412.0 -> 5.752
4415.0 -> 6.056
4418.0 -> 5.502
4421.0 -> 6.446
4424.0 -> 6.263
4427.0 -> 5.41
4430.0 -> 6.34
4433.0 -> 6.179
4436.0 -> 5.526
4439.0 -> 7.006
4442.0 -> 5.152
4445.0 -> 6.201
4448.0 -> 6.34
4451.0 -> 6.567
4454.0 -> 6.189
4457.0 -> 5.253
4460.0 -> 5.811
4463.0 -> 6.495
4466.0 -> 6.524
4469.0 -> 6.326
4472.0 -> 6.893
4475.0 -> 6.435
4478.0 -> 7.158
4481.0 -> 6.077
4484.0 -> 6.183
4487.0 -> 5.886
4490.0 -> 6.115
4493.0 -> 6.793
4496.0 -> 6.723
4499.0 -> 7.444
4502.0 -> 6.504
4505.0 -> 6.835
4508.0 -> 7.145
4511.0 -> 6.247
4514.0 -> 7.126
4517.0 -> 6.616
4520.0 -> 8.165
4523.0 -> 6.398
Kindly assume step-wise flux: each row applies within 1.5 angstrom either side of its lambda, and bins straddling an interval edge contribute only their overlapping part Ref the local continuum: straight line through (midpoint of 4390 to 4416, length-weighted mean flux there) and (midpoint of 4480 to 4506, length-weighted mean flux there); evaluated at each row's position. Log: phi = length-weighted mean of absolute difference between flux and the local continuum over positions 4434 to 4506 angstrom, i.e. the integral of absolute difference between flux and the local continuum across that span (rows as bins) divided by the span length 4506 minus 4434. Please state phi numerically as 0.406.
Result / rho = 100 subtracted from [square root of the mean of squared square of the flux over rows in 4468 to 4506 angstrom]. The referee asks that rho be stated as -56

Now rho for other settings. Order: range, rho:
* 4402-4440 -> -64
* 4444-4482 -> -59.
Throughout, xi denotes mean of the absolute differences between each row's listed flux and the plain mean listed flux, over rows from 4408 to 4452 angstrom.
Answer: 0.427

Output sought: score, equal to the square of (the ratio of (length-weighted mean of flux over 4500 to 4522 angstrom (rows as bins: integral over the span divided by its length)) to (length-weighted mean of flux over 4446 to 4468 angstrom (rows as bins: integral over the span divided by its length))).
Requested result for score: 1.3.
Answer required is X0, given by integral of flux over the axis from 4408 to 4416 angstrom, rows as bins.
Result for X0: 46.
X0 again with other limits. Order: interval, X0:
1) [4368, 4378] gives 61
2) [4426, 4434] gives 48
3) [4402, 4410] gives 45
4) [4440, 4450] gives 60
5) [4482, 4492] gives 61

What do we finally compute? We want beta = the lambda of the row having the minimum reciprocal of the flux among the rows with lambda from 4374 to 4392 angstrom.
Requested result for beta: 4379.0 angstrom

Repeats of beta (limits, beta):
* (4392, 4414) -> 4400.0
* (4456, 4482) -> 4478.0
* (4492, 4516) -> 4499.0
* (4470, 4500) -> 4499.0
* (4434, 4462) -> 4439.0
